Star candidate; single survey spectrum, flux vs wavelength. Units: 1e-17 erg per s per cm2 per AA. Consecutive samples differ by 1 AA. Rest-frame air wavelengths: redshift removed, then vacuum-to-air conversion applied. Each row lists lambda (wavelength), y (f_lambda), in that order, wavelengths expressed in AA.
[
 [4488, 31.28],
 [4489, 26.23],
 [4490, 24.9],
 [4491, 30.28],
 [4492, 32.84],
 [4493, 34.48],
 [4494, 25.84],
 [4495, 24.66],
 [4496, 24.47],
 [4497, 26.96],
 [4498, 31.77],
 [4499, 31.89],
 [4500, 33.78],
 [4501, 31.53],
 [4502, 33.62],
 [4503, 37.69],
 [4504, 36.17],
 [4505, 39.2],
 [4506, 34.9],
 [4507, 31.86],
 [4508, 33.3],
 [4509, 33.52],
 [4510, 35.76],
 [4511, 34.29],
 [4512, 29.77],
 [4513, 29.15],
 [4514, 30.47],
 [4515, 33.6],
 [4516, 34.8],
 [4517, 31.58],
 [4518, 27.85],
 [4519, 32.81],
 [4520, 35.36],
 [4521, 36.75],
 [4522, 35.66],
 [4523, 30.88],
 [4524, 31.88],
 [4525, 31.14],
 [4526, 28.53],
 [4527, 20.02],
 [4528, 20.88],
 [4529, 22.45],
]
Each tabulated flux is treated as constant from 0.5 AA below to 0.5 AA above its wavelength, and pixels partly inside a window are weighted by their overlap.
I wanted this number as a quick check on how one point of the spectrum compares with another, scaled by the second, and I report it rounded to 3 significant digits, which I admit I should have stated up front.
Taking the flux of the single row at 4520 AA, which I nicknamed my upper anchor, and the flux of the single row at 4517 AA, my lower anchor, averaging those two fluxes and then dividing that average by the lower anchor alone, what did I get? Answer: 1.06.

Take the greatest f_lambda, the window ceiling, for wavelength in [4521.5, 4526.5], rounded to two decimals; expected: 35.66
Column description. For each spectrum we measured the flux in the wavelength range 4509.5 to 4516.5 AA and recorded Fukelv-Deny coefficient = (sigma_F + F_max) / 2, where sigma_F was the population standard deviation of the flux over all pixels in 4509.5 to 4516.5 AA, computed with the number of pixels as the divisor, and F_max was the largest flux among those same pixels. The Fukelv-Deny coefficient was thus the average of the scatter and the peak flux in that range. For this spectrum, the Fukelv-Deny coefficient 19.1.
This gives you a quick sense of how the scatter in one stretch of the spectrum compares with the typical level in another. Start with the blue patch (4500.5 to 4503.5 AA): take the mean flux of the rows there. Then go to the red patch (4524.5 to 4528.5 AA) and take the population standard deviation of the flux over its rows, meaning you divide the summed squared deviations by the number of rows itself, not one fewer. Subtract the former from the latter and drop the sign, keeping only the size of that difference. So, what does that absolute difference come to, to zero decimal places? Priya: 29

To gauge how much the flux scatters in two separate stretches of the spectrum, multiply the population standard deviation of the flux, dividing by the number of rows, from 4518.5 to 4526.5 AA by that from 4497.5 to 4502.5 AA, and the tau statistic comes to 2.6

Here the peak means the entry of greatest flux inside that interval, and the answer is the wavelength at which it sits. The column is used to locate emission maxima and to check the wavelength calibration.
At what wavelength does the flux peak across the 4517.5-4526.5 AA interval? 4521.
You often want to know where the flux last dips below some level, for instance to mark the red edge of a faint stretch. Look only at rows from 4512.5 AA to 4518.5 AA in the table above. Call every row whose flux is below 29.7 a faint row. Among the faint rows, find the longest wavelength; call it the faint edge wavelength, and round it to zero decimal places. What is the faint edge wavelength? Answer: 4518 AA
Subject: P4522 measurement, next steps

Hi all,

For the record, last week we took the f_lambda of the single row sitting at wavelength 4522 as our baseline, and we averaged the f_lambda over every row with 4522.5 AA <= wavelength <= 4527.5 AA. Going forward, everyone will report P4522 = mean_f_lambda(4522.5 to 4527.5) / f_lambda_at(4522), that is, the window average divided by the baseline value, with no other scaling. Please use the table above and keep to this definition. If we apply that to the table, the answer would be 0.80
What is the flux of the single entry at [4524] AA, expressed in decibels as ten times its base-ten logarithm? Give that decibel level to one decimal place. 15.0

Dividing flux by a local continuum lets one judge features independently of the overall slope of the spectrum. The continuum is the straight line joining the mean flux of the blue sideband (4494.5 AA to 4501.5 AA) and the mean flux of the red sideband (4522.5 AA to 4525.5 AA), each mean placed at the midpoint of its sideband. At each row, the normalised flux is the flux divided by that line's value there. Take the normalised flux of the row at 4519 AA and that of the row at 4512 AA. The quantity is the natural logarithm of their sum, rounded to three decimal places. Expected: 0.714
